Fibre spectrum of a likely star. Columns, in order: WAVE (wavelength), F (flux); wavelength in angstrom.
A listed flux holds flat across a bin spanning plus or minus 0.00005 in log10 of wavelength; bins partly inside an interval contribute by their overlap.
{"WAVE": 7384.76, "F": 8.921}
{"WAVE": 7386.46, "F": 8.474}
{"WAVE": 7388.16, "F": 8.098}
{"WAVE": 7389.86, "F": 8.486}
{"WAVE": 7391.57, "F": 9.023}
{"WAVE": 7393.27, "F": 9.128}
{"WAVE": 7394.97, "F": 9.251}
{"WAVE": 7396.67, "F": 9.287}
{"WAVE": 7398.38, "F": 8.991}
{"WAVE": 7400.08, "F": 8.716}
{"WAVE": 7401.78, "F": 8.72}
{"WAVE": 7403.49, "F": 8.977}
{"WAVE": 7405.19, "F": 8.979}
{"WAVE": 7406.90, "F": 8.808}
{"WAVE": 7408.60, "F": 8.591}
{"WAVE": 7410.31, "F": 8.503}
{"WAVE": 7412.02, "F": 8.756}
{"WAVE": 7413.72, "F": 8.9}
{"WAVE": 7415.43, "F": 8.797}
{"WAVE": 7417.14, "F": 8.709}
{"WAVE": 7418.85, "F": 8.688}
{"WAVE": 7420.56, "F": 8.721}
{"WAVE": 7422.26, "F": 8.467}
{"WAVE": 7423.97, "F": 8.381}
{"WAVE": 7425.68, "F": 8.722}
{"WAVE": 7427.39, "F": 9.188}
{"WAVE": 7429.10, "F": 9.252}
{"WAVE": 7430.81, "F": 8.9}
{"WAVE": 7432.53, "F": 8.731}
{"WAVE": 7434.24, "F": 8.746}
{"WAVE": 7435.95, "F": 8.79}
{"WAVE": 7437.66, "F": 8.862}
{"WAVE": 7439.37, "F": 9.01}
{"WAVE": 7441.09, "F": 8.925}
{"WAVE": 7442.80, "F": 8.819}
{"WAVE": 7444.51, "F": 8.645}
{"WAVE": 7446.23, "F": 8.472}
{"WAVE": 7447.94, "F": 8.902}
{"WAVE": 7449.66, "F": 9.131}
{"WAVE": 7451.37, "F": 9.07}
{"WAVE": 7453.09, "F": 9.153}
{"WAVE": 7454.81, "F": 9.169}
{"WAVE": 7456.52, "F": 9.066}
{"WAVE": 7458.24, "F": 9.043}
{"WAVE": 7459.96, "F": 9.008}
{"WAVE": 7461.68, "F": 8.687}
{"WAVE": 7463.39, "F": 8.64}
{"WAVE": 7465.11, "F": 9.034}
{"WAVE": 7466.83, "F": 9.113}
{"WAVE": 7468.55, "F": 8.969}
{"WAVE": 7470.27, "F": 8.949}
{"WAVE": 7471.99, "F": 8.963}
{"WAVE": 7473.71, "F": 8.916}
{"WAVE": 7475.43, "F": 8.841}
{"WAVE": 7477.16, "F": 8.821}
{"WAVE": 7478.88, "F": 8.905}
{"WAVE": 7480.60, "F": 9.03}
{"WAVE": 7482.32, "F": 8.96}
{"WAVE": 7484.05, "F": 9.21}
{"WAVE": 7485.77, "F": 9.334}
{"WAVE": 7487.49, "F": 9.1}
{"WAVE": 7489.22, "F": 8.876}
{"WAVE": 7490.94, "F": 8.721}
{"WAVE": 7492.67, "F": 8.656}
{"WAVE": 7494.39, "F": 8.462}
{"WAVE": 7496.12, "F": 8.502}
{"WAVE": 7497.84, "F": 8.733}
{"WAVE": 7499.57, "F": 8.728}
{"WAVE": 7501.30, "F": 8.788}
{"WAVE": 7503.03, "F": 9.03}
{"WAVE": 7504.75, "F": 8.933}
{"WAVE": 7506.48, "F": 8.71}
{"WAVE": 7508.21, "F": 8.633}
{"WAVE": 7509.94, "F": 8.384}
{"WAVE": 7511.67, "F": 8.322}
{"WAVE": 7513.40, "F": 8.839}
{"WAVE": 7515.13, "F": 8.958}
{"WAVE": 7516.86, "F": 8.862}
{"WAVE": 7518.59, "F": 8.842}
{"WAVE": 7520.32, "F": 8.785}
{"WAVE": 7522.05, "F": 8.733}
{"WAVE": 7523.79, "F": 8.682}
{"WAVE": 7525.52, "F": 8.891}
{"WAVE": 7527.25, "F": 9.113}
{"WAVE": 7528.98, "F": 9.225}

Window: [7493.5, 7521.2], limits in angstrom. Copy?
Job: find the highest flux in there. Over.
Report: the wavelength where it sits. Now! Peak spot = 7503.03 angstrom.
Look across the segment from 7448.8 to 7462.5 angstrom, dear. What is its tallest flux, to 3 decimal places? 9.169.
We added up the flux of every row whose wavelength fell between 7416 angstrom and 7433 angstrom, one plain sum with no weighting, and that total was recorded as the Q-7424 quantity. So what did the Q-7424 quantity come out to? 87.8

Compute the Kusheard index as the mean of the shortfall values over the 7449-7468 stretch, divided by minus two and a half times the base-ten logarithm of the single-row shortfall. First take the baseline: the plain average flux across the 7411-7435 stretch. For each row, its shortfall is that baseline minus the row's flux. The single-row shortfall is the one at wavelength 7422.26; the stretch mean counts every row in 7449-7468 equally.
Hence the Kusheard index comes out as -0.18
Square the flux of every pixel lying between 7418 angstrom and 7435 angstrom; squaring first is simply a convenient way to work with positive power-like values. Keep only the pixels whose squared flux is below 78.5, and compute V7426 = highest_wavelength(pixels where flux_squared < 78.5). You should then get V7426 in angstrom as 7434.24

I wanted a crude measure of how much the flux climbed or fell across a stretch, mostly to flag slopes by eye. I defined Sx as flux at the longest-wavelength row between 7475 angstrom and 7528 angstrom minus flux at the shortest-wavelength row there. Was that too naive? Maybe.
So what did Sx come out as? 0.27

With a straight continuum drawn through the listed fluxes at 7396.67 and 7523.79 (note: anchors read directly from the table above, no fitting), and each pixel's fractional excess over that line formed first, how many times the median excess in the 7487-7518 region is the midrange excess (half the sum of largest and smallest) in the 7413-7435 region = 5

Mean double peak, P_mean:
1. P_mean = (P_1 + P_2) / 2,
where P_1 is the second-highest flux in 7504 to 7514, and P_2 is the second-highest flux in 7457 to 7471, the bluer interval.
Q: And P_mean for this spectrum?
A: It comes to 8.94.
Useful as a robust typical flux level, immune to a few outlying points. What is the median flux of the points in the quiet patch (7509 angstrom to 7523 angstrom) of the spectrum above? 8.81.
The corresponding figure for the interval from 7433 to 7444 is 8.84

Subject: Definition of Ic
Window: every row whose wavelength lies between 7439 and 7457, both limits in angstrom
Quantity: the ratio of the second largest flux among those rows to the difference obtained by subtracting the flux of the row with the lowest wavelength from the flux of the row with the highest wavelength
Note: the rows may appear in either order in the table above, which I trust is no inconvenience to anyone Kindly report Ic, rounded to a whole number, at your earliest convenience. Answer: 163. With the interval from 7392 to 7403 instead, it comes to -23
